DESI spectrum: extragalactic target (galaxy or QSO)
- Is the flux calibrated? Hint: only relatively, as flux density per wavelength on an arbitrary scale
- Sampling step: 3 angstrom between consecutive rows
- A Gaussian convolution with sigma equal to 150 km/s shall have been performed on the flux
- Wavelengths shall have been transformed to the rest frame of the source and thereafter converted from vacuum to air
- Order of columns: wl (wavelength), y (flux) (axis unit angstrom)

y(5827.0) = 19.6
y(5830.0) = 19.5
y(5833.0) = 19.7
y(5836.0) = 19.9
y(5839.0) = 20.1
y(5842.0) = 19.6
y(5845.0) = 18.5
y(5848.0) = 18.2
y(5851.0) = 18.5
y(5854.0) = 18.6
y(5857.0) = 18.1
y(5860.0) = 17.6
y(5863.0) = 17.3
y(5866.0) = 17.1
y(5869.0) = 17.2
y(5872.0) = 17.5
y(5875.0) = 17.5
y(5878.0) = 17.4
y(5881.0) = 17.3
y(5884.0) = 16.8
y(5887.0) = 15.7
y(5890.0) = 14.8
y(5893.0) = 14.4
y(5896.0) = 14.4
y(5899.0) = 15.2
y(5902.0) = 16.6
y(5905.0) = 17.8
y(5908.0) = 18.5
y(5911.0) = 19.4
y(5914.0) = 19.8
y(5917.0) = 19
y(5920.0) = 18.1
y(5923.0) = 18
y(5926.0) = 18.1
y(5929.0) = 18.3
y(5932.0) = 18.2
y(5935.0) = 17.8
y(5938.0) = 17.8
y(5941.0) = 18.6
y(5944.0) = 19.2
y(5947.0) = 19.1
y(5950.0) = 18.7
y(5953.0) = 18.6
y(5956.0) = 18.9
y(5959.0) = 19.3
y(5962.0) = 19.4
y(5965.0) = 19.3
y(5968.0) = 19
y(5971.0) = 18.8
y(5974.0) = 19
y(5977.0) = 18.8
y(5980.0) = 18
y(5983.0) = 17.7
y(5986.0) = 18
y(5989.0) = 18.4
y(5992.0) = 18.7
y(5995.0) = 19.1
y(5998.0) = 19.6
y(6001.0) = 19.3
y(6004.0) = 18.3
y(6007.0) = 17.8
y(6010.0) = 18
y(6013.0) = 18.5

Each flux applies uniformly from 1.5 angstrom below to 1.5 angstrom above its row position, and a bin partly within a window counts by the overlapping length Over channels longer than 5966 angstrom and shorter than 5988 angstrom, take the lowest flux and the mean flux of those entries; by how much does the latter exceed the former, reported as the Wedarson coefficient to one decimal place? 0.8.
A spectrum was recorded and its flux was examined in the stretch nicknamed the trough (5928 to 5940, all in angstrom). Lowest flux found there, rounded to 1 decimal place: 17.8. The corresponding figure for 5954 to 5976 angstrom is 18.8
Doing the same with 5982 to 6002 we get 17.7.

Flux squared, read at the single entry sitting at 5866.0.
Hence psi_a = 292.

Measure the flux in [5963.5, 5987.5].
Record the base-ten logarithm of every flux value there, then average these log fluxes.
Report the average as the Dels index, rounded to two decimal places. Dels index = 1.27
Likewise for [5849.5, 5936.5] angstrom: 1.24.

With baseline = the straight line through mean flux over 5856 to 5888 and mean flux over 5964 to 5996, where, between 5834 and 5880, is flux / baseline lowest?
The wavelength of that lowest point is 5866.0 angstrom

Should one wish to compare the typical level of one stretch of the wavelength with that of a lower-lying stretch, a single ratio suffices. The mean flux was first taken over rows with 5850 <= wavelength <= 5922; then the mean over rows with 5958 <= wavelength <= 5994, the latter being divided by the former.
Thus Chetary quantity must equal 1.08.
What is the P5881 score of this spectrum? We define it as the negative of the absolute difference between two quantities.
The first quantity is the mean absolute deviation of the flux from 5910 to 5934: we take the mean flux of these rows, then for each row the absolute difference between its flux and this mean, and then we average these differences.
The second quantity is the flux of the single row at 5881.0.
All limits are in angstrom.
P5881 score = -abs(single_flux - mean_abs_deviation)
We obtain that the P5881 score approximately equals -16.7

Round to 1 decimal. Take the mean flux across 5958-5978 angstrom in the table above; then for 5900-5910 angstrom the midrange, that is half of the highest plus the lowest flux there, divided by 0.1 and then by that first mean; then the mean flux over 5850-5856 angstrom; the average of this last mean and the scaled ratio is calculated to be 13.9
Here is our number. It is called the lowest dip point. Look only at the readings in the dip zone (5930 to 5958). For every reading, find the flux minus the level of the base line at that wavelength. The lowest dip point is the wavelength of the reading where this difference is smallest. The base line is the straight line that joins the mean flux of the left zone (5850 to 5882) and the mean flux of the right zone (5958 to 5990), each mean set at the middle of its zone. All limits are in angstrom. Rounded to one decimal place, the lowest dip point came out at 5938.0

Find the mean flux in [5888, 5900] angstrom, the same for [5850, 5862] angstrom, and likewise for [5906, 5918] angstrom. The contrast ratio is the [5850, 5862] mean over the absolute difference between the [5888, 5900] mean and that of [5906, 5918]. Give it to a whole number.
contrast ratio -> 4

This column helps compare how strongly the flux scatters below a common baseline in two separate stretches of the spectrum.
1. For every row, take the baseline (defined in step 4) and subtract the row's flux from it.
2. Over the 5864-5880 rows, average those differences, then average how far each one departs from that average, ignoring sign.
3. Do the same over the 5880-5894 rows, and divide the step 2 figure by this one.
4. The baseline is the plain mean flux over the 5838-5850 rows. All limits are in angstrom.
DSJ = 0.2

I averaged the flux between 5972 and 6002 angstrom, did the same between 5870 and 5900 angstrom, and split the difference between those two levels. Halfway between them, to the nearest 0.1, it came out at 17.4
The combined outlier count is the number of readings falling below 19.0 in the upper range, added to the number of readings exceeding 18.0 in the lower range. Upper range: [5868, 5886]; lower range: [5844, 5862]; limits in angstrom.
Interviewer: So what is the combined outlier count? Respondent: 11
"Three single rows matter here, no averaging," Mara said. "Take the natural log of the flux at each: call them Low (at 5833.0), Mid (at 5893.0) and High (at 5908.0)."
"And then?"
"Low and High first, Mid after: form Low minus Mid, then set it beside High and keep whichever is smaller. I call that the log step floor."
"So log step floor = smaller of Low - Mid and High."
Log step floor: 0.31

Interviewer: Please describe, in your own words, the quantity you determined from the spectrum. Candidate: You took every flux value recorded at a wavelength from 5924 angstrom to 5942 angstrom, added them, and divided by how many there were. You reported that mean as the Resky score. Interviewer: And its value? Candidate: 18.1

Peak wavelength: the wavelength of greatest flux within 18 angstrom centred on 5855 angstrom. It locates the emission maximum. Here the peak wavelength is 5854.0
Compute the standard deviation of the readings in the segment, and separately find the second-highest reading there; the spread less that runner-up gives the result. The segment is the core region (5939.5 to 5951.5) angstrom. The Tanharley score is -18.8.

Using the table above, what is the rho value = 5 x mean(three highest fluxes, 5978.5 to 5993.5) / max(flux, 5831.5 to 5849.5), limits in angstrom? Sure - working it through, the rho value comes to 4.57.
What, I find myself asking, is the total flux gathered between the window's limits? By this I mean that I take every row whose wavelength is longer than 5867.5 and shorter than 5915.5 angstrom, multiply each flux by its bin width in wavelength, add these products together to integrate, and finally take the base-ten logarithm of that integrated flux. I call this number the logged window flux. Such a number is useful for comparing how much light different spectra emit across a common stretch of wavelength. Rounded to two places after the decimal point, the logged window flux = 2.91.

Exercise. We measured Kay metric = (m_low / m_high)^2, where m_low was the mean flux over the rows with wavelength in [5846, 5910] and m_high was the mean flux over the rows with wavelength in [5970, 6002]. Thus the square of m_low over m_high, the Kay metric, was 0.83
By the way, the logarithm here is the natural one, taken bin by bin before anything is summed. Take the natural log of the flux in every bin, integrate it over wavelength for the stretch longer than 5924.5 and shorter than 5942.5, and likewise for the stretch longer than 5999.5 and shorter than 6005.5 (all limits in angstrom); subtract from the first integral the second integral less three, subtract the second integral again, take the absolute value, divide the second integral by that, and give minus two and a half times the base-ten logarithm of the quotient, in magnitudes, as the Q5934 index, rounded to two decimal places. 0.14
